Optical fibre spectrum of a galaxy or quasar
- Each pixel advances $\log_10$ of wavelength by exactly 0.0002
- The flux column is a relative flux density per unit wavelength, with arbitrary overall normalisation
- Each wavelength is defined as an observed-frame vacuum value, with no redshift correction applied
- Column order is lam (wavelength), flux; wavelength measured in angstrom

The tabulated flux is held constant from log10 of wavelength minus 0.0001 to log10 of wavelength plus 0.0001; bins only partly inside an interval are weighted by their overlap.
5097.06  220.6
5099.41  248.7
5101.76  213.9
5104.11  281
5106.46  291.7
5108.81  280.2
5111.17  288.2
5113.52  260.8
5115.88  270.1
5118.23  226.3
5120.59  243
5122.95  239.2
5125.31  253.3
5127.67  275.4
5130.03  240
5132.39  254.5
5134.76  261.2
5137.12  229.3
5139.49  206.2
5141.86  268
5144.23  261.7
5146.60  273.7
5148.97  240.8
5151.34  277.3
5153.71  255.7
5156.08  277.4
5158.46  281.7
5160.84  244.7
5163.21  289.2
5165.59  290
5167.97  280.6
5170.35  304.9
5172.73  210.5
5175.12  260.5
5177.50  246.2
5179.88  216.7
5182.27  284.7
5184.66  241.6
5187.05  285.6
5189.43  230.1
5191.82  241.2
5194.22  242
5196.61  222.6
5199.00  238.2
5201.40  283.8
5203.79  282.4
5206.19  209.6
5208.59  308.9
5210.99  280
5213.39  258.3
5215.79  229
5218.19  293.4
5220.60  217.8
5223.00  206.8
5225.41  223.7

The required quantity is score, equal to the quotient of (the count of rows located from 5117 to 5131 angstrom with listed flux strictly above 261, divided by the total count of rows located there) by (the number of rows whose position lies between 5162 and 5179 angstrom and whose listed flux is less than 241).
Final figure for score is 0.17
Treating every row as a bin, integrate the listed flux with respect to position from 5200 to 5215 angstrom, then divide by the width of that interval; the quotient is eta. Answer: 269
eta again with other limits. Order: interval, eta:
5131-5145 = 246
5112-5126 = 250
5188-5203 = 245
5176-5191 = 251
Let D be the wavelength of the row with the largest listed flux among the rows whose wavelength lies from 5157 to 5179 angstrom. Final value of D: 5170.35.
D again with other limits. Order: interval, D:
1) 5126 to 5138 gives 5127.67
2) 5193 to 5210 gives 5208.59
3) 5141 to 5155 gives 5151.34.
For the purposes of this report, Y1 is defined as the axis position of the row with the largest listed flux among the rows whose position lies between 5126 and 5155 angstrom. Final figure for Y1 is 5151.34 angstrom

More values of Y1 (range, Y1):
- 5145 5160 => 5158.46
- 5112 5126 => 5115.88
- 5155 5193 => 5170.35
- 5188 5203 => 5201.40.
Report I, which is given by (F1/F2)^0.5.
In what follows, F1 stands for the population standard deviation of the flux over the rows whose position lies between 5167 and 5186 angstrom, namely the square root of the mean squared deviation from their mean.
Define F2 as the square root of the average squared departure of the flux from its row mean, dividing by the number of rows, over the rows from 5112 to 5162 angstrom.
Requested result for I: 1.27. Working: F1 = 31.1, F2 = 19.2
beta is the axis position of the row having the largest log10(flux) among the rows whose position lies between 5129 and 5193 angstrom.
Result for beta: 5170.35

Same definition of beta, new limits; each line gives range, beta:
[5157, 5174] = 5170.35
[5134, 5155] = 5151.34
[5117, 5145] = 5127.67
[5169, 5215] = 5208.59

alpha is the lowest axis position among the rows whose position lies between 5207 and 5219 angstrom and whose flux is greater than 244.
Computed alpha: 5208.59 angstrom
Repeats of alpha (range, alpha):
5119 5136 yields 5125.31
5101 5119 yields 5104.11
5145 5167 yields 5146.60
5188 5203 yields 5201.40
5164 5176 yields 5165.59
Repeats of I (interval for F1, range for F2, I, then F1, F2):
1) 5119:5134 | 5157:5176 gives 0.66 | 12.5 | 28.5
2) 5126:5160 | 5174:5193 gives 0.95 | 20.9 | 23.0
